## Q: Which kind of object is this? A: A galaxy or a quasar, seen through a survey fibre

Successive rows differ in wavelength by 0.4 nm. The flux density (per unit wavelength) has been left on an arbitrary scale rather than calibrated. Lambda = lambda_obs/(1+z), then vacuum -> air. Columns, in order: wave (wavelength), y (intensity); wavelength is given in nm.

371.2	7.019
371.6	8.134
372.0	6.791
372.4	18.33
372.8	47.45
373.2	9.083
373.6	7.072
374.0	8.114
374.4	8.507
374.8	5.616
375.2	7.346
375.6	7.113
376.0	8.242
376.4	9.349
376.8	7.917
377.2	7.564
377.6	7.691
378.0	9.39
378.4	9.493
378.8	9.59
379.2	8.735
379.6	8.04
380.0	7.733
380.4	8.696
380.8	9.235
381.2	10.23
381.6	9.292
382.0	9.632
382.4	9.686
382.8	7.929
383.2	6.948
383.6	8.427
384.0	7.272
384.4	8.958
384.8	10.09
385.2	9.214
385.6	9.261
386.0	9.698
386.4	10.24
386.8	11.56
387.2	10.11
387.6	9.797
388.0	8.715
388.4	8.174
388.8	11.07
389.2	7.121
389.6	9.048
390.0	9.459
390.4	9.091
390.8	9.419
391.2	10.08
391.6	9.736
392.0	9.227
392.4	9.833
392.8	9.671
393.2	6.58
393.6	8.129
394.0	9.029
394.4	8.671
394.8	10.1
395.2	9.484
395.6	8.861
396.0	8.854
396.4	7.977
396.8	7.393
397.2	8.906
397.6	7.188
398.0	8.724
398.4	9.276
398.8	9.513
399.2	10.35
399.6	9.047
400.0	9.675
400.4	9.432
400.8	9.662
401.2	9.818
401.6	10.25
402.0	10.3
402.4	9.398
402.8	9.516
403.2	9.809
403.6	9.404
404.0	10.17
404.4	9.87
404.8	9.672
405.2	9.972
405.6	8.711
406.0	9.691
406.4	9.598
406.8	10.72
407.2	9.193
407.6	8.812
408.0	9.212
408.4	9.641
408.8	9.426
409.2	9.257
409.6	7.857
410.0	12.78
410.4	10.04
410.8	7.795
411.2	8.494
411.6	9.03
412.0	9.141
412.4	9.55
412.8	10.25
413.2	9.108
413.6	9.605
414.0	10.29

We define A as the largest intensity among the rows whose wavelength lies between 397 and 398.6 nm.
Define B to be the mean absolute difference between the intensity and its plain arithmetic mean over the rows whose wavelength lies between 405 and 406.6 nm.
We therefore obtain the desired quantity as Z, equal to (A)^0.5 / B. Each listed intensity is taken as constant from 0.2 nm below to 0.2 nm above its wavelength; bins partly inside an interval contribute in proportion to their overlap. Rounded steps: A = 9.276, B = 0.4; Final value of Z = 8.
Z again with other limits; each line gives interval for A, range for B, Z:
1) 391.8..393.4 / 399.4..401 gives 15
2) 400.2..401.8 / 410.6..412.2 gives 7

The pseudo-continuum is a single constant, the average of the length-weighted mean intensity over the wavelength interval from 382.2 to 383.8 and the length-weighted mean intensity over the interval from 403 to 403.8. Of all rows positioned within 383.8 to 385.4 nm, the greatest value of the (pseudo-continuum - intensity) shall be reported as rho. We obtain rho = 1.7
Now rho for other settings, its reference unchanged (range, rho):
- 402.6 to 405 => -0.5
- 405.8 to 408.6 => 0.1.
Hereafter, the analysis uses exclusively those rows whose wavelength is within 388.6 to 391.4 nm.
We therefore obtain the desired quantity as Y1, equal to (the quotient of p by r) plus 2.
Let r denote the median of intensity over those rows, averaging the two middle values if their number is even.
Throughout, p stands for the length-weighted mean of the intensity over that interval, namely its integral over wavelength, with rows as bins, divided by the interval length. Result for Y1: 2.99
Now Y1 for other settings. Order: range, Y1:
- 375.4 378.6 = 3.03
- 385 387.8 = 3.02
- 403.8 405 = 3.00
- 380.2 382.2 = 3.01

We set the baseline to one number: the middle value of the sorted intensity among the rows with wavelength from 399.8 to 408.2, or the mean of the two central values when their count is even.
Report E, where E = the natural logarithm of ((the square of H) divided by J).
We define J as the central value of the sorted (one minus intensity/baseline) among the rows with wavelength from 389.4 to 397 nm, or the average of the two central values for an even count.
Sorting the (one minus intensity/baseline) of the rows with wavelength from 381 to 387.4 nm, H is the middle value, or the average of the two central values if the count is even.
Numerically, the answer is -4.8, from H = 0.02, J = 0.06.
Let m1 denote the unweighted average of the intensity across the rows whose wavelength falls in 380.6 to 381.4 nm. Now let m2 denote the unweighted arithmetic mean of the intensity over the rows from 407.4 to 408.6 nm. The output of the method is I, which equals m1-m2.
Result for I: 0.51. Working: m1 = 9.7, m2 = 9.2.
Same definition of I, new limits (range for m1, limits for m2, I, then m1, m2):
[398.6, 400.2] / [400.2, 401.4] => 0.01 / 9.6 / 9.6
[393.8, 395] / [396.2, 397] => 1.58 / 9.3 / 7.7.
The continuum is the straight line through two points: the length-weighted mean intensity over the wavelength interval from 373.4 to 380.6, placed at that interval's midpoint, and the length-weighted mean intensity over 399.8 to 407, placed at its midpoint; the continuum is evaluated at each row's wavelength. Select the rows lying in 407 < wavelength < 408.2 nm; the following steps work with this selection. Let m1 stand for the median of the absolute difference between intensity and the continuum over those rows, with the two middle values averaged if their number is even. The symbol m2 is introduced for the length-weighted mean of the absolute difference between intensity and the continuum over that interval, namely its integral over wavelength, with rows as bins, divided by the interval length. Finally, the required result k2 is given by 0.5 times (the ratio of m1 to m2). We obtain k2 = 0.44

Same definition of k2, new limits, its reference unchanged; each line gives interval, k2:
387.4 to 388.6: 0.56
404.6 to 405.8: 0.18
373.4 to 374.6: 0.52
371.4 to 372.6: 0.13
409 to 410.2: 0.60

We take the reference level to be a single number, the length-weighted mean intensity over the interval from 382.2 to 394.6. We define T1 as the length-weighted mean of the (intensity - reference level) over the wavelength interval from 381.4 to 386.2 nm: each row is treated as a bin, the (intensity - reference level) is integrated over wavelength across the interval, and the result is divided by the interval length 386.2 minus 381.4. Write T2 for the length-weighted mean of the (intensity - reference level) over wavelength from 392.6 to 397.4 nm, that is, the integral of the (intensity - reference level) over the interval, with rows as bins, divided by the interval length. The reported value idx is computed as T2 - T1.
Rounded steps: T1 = -0.24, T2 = -0.5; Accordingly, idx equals -0.2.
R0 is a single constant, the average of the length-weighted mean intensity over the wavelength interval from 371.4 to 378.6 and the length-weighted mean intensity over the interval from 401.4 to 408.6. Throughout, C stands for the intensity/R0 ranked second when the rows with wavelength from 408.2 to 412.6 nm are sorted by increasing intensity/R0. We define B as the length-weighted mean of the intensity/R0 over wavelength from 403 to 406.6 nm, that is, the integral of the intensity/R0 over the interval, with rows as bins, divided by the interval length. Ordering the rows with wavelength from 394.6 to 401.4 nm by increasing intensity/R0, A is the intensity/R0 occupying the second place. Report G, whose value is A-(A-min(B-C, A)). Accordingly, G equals 0.18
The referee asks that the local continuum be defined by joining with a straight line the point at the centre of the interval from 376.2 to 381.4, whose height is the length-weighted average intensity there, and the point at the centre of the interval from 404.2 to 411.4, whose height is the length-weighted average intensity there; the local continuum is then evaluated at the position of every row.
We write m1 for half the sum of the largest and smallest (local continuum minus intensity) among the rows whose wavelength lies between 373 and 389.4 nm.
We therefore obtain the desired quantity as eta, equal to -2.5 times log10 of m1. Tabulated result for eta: 1.7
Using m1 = 0.21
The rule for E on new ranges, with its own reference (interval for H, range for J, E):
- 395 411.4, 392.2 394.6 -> -4.9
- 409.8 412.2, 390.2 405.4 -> -1.8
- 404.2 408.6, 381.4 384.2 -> -9.4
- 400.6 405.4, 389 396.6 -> -5.6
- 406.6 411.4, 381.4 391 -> -3.0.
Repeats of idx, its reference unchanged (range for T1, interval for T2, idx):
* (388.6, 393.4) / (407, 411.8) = 0.1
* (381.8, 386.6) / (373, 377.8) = -1.1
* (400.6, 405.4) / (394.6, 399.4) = -0.9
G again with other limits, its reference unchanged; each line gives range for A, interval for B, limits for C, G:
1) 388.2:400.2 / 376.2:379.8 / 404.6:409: -0.02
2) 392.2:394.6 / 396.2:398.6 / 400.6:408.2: -0.06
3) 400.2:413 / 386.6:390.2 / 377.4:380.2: 0.17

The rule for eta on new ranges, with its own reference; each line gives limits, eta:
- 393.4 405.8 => 0.8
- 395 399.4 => 0.8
